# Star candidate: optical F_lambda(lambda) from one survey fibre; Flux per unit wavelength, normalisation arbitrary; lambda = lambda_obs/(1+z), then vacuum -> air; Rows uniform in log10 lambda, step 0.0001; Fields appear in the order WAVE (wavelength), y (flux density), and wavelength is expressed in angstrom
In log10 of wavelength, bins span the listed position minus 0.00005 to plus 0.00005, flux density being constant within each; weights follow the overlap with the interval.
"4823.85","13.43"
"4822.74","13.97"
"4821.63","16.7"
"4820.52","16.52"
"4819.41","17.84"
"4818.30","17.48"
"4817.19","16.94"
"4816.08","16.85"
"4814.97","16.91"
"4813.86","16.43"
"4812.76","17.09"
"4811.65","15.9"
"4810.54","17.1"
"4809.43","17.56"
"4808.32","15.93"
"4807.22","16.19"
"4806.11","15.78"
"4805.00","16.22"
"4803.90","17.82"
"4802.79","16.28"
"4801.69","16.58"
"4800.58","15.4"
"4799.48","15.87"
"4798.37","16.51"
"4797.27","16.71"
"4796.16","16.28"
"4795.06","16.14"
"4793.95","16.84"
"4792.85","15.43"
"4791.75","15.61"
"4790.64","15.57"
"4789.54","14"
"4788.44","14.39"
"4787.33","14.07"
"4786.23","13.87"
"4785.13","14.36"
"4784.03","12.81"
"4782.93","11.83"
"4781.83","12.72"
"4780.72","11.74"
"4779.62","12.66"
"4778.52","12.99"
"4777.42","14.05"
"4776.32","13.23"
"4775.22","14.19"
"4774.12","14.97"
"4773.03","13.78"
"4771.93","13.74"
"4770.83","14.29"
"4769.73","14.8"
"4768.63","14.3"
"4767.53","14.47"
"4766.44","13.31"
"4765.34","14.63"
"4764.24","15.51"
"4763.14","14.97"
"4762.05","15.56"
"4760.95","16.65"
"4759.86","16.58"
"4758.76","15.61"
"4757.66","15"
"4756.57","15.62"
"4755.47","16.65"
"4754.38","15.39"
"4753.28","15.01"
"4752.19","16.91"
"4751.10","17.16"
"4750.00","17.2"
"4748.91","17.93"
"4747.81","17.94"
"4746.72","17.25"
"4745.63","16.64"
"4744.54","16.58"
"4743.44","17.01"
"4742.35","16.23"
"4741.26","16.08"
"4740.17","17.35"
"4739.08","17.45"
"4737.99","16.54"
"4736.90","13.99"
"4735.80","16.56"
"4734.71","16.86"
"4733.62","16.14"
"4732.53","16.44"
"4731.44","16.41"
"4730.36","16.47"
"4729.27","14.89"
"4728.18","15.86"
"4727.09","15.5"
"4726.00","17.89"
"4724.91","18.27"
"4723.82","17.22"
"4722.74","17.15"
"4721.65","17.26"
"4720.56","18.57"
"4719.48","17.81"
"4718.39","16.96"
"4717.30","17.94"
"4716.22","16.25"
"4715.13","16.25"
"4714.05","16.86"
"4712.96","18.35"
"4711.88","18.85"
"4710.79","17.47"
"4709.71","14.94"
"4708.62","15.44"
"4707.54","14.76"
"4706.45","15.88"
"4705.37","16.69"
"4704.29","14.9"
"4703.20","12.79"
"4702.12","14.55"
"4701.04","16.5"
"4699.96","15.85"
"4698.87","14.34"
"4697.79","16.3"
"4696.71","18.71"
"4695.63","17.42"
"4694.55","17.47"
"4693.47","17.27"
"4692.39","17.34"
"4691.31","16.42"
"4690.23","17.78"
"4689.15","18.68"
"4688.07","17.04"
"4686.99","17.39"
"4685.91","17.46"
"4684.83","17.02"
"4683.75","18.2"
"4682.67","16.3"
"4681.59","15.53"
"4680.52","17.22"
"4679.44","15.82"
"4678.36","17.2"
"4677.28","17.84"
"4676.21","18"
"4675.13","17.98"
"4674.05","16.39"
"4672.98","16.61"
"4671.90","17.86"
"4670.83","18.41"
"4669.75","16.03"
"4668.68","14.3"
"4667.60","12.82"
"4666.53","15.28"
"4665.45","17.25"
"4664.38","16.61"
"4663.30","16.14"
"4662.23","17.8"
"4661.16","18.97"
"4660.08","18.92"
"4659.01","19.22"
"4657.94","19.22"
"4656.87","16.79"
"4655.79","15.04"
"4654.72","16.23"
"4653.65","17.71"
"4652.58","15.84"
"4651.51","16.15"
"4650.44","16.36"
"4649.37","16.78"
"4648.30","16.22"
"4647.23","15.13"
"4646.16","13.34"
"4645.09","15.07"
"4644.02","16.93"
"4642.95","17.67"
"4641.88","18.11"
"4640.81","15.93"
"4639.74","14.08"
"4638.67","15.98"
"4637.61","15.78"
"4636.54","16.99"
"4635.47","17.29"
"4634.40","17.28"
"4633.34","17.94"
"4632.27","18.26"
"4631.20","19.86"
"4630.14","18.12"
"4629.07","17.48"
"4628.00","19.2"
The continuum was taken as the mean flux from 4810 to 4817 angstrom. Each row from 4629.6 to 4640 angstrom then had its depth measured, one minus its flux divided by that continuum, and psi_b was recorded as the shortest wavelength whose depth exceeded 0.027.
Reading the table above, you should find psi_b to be 4637.61 angstrom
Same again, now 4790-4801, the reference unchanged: 4790.64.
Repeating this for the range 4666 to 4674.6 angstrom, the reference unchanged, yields 4666.53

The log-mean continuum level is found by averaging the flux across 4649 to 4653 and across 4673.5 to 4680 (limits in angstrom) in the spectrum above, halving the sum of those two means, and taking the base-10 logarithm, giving 1.22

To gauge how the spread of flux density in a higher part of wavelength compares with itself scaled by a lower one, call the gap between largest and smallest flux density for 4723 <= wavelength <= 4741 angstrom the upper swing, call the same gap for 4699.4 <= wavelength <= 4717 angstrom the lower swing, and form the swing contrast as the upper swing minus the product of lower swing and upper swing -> -22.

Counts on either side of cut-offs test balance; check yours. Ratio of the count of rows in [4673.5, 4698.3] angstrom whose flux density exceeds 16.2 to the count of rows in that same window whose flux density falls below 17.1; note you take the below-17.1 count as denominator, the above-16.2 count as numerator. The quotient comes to 2.6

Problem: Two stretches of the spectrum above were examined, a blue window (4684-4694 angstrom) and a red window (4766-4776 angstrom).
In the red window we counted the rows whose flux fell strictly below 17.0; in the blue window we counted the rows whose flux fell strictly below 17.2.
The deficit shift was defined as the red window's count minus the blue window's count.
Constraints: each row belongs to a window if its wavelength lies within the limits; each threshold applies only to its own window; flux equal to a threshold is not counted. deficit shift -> 6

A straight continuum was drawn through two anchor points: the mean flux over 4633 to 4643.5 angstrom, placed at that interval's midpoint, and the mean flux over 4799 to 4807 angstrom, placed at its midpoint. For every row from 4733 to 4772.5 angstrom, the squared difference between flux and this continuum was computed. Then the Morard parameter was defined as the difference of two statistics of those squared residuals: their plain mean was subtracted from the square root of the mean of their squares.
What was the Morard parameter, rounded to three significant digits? 1.07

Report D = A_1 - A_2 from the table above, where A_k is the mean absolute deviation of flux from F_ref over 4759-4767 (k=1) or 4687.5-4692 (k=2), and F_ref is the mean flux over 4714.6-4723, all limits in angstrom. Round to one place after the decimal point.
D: 1.2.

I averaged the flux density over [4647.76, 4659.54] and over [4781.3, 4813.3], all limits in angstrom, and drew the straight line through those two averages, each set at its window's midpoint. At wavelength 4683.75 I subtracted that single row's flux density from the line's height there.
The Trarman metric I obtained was -1.6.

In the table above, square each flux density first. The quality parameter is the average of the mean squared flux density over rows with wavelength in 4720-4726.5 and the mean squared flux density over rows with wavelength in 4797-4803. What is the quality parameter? 289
